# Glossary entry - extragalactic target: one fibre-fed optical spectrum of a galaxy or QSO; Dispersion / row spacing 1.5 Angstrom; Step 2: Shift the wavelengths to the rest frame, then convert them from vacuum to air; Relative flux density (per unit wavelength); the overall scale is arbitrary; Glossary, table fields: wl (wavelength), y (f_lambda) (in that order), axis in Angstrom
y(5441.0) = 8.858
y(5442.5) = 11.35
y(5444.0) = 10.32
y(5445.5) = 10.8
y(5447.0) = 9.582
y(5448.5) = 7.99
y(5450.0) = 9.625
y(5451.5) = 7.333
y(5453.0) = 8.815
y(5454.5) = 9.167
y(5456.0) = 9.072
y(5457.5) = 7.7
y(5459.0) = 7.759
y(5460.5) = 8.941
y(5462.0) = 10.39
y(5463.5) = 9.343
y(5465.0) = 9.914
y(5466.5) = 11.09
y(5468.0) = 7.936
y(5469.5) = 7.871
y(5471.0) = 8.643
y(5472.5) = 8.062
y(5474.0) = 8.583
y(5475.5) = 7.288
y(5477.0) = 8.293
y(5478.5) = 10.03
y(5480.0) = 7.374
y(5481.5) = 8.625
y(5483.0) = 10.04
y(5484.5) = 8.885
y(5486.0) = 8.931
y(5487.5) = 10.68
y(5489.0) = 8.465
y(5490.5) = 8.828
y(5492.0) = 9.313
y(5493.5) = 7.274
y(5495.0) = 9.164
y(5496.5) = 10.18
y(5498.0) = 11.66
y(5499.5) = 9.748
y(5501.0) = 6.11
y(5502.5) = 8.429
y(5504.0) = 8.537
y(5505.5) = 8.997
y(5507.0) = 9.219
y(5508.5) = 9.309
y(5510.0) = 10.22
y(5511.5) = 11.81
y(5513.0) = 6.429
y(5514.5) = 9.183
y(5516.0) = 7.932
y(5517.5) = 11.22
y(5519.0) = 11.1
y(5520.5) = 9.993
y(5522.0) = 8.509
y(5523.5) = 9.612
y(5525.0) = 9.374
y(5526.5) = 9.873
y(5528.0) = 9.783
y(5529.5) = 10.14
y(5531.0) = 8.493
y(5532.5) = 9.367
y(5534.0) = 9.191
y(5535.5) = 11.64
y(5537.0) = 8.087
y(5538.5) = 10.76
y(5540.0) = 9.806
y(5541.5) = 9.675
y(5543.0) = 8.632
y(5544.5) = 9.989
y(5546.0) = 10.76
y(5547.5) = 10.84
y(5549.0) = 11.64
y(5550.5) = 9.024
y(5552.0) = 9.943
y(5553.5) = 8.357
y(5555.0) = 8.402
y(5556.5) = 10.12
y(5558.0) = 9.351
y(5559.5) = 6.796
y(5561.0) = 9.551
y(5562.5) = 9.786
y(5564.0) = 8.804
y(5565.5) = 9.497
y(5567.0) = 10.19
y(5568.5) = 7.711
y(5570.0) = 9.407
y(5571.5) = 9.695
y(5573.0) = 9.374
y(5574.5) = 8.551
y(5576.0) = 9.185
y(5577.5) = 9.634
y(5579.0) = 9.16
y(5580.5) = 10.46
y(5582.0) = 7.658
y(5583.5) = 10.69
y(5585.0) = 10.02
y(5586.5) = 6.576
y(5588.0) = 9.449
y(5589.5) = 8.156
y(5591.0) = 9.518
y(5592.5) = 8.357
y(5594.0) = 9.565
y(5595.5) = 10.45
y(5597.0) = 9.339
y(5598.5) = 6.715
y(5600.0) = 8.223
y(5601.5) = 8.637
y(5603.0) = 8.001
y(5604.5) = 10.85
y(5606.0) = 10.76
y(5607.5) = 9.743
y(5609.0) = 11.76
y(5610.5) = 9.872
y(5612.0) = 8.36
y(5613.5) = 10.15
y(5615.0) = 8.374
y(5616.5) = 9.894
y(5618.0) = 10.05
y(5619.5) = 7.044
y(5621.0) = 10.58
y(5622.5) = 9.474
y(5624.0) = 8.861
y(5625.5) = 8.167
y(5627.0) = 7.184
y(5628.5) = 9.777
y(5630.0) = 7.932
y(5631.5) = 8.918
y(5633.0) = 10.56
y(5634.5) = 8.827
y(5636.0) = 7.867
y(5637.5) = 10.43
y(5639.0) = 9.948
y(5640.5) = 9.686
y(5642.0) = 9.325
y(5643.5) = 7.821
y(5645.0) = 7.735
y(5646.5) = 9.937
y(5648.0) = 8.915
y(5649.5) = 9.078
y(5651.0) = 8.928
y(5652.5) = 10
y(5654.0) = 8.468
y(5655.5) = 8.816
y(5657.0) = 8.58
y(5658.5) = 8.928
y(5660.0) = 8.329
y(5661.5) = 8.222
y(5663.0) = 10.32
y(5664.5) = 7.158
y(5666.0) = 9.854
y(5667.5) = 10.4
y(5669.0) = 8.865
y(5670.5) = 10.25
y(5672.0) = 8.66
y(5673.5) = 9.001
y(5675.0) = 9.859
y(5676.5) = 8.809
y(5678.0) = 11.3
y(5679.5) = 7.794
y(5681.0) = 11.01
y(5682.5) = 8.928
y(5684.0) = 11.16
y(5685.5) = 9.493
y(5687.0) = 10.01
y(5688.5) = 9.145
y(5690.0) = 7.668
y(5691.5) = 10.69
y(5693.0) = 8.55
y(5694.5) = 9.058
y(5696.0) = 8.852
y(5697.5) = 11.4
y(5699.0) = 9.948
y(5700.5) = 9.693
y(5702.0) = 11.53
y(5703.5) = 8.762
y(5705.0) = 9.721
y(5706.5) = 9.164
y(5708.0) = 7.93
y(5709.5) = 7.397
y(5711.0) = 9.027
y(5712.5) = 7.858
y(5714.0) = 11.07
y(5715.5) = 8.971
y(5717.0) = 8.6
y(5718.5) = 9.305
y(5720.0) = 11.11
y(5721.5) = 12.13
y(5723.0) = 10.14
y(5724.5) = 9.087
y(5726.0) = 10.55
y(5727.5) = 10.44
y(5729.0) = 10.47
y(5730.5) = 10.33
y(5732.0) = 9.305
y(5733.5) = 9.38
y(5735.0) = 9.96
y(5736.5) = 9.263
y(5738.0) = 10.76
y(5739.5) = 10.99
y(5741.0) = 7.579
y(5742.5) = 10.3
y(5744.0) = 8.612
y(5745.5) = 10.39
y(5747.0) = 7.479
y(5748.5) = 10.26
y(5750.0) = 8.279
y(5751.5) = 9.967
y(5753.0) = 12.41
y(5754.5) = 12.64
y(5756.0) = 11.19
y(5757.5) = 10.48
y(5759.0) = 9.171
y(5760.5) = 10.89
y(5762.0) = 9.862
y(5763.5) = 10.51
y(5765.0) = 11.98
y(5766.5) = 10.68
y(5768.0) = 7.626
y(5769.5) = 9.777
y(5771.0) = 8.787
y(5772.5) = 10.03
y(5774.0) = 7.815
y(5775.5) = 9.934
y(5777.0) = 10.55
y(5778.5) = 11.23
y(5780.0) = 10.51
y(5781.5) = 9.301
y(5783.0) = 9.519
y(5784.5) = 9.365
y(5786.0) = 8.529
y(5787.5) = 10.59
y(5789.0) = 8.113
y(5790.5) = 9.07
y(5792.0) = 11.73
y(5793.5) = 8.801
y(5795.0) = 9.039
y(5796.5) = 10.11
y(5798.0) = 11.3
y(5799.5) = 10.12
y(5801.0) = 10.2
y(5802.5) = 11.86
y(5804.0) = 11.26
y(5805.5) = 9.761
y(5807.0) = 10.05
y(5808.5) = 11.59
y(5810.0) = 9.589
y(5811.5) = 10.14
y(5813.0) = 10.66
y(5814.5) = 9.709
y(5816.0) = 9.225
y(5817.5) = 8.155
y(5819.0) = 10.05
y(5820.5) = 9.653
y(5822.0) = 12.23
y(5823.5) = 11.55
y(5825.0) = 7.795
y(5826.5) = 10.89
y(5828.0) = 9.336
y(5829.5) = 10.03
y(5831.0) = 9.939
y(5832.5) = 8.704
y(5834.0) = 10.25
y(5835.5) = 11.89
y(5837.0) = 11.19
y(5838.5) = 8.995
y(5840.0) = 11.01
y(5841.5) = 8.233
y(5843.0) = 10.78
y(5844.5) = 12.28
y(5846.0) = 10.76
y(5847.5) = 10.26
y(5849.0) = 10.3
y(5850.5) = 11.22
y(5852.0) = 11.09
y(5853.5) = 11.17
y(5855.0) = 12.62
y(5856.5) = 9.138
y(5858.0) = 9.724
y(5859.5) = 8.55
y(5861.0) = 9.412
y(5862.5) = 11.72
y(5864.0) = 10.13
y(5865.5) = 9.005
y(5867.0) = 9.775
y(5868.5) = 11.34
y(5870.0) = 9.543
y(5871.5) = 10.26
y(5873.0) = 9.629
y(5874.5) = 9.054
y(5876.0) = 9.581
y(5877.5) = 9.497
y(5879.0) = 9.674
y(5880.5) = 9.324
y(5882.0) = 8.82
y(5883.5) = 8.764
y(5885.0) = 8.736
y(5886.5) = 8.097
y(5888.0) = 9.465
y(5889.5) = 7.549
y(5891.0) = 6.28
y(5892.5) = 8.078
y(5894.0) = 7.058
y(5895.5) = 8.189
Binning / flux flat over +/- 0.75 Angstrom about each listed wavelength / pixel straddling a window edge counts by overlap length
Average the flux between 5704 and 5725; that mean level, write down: 9.39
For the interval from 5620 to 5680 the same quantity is 9.09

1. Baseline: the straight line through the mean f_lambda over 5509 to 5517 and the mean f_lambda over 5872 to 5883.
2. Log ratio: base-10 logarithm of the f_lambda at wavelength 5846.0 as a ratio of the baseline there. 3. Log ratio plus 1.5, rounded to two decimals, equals 1.56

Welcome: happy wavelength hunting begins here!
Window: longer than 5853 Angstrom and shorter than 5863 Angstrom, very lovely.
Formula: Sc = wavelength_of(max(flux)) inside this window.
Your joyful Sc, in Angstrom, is 5855.0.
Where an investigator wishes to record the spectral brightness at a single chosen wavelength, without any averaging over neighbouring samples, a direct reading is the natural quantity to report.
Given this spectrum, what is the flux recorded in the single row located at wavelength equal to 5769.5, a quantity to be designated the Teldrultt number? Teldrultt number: 9.777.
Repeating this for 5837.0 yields 11.19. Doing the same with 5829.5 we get 10.03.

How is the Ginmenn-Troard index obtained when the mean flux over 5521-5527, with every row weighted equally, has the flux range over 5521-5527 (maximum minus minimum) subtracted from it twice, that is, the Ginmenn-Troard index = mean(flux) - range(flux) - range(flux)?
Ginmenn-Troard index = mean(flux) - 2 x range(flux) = 6.6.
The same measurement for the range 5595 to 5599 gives 1.4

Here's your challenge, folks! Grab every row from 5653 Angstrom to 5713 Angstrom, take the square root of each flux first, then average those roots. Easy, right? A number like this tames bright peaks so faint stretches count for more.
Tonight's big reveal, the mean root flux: 3.04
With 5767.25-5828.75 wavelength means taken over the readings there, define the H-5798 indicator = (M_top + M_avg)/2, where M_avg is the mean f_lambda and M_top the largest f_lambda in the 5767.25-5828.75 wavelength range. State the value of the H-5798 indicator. 11.1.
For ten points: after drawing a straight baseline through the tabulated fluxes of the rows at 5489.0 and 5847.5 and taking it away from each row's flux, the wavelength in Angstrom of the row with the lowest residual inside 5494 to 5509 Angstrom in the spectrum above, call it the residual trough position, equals 5501.0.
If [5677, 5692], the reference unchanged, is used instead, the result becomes 5690.0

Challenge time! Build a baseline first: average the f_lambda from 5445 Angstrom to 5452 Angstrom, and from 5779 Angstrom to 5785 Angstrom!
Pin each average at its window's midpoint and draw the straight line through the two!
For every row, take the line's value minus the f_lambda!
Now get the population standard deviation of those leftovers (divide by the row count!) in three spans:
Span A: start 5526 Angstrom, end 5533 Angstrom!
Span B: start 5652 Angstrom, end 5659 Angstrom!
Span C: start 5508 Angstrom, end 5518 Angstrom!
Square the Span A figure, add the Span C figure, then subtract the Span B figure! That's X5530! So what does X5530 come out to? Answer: 1.5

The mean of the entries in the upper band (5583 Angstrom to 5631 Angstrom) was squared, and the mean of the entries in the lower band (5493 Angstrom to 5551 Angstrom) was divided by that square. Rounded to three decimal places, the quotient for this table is 0.114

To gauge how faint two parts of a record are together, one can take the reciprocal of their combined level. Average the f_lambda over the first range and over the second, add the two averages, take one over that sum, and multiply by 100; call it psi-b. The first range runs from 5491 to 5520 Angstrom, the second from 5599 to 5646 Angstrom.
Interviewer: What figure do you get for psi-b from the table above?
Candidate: 5.42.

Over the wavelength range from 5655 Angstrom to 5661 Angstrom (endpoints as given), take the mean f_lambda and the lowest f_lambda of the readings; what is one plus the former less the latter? 1.3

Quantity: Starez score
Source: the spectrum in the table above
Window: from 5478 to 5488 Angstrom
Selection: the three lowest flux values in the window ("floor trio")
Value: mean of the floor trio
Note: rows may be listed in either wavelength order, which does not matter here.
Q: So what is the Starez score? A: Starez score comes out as 8.3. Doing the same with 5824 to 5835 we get 8.6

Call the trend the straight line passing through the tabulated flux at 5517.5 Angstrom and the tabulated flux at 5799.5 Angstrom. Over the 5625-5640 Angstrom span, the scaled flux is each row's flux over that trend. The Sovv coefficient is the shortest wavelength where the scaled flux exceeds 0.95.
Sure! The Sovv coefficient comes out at 5633.0 Angstrom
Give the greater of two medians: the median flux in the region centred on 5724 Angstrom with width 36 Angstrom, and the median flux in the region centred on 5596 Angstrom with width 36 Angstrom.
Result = 9.5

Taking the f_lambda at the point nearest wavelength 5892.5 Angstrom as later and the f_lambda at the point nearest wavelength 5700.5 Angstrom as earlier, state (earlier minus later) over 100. 0.016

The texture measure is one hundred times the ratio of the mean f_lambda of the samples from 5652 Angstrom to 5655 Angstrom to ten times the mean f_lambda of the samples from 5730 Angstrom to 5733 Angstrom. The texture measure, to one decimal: 9.4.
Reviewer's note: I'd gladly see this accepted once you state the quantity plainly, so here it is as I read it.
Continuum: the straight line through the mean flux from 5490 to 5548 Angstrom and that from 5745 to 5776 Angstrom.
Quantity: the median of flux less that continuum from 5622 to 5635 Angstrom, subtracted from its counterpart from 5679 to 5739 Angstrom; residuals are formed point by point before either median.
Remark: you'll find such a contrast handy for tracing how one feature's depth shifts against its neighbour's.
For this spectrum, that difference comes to 0.38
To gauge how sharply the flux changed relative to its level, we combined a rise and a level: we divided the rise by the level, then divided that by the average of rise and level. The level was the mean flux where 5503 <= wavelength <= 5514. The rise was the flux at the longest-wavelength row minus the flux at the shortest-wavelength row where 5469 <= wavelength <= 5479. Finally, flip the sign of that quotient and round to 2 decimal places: -0.04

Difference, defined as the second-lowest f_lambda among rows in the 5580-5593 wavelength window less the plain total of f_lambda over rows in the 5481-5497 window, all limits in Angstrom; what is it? -93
